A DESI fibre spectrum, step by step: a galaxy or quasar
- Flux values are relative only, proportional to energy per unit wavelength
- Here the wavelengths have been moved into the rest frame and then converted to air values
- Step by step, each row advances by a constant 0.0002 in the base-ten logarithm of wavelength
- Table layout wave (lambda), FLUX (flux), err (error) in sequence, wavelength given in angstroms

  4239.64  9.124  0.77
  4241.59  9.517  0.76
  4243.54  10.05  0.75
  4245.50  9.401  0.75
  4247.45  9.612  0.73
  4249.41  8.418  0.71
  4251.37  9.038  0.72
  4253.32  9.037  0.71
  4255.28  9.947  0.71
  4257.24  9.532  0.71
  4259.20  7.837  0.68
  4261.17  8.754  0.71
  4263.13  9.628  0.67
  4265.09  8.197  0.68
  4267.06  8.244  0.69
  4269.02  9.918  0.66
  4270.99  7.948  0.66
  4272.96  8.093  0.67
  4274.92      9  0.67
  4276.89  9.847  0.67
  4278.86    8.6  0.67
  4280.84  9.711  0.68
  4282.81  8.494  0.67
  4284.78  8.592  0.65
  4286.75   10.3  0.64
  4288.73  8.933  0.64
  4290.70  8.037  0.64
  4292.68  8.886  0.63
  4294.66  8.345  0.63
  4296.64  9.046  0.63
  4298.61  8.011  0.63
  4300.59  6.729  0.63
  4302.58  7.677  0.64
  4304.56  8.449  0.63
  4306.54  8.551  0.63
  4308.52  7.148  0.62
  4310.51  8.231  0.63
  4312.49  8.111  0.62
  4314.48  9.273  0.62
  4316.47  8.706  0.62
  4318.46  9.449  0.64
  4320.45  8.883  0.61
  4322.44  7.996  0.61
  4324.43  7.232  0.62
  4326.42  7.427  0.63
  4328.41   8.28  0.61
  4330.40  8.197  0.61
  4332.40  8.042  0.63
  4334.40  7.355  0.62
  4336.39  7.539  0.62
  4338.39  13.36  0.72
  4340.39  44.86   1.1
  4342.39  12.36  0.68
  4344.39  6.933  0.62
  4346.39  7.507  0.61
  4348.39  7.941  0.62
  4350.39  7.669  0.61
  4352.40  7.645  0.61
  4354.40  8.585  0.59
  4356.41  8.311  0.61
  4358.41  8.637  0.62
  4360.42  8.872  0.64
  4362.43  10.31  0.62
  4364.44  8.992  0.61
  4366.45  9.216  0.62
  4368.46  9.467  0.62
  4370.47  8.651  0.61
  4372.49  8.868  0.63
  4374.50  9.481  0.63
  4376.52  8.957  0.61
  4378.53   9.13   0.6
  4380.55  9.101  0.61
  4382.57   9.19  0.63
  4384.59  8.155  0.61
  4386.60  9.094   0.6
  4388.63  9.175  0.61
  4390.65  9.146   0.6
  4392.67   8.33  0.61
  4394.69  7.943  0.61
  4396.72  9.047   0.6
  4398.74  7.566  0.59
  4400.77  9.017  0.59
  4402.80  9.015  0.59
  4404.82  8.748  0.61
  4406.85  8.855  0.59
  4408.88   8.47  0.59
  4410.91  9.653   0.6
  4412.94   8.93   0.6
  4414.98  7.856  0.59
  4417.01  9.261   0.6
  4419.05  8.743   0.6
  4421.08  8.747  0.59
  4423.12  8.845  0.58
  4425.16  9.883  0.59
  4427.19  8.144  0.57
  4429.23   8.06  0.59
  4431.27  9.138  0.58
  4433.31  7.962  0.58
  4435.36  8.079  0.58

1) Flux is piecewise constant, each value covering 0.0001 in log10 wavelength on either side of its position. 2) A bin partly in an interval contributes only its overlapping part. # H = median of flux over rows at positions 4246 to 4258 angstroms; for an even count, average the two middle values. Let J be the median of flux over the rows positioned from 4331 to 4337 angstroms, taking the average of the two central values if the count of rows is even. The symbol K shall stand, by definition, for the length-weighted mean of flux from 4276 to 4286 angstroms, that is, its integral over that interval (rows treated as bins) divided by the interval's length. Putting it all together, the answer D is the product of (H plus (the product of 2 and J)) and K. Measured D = 221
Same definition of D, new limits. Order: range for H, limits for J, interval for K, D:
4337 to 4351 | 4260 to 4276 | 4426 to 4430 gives 204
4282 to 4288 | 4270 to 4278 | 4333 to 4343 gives 435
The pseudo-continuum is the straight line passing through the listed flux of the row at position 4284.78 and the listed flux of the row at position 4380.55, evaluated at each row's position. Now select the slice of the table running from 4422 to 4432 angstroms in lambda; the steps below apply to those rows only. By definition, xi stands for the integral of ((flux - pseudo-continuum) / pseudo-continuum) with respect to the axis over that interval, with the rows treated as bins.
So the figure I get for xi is -0.6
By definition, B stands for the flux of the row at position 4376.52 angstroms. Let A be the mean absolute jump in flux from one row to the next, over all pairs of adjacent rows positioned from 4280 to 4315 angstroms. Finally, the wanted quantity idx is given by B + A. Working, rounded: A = 0.9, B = 8.957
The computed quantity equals 9.9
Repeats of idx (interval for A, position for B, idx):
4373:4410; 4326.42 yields 8.0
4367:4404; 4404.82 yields 9.3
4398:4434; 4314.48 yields 10.0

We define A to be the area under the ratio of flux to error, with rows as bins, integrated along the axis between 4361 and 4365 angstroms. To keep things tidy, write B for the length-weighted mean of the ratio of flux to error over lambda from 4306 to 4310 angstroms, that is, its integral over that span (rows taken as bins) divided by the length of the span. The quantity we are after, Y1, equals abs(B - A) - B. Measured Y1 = 37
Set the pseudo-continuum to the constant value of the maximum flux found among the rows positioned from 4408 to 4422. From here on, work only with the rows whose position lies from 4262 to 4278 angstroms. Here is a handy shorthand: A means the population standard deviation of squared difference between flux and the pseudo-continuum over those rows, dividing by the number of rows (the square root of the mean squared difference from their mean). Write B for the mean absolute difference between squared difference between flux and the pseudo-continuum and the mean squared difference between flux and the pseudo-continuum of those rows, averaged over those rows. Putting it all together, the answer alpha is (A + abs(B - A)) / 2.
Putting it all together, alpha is 0.6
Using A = 1.1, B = 1.1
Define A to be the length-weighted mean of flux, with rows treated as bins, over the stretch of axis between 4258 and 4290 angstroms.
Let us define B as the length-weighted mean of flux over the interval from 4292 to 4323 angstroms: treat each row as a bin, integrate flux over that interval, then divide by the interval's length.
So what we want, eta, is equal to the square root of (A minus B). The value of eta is 0.73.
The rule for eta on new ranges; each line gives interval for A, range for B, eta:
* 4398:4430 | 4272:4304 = 0.33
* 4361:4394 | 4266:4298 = 0.45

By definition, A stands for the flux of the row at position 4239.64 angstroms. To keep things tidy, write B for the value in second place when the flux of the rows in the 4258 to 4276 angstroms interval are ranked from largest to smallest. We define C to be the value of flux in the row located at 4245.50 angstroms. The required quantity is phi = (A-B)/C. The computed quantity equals -0.05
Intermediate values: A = 9.124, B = 9.628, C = 9.401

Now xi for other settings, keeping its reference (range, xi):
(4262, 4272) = 0.3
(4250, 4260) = 0.8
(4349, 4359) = -0.9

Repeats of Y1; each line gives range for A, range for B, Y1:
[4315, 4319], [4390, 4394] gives 29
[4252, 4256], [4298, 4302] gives 30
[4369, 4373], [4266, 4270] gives 30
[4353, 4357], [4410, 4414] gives 25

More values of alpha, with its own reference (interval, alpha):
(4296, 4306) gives 1.7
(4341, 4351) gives 1.0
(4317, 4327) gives 1.3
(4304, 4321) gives 1.2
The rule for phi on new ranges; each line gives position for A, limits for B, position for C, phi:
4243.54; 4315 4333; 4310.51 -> 0.14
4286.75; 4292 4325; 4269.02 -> 0.10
